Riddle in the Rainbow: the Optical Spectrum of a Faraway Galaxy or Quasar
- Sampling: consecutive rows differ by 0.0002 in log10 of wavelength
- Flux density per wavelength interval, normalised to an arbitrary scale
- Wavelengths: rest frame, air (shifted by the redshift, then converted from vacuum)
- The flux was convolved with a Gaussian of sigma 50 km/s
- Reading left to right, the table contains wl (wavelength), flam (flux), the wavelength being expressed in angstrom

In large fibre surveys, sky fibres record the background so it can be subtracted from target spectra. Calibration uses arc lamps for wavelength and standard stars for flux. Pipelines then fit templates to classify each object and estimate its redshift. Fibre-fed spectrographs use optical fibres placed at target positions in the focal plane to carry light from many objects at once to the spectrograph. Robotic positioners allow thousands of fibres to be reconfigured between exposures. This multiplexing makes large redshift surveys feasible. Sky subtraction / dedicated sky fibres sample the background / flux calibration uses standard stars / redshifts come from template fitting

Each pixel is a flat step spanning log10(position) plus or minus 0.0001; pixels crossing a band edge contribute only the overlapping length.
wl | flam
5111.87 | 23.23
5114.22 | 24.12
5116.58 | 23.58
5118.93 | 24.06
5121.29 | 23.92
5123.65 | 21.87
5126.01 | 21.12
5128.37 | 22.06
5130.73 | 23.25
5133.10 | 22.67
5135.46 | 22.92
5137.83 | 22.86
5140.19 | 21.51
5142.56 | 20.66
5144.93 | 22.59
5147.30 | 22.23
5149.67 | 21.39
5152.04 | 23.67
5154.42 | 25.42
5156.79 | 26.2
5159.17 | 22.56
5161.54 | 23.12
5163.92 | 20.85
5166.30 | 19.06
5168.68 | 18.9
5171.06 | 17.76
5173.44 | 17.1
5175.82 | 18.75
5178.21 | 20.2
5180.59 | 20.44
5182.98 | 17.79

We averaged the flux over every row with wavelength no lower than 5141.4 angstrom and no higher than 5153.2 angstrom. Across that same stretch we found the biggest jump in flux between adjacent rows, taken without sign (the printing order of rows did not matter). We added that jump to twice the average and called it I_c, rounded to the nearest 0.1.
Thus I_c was 46.5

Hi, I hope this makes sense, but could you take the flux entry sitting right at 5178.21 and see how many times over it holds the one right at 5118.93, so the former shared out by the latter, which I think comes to 0.84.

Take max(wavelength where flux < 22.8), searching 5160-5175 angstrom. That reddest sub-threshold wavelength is 5173.44 angstrom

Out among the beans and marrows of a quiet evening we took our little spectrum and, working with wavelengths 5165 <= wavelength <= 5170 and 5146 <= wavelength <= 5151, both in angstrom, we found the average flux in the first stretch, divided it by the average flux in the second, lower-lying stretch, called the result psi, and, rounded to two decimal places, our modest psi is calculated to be 0.87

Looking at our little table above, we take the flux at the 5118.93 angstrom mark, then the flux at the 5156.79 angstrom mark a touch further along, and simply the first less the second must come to -2.1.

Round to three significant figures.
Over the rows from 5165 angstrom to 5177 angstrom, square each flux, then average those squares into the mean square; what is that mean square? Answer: 336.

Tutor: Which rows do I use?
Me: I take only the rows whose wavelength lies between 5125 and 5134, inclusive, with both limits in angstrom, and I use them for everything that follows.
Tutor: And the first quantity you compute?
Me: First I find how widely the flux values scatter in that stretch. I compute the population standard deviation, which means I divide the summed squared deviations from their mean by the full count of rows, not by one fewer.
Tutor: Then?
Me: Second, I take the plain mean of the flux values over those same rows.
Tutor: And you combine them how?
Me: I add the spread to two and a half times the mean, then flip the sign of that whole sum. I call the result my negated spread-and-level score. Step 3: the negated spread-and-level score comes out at -56.5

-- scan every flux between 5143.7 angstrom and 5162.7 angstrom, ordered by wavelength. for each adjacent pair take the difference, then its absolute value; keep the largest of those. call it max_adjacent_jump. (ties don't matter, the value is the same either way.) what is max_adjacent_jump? 3.6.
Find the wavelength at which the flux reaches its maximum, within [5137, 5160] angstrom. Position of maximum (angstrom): 5156.79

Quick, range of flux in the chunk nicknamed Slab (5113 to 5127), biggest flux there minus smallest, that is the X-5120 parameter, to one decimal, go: 3.0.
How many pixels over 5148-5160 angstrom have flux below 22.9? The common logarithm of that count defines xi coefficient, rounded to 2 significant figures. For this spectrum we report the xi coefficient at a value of 0.30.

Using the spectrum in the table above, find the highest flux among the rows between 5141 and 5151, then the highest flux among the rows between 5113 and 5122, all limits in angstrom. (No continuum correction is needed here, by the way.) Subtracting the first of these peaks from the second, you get 2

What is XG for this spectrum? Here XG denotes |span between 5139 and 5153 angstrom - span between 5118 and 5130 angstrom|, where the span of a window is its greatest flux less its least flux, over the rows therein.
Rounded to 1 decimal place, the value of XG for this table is 0.1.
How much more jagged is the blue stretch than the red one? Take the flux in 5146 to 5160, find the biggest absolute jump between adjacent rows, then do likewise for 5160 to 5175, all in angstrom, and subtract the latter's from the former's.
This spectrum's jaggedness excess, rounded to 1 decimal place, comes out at 1.4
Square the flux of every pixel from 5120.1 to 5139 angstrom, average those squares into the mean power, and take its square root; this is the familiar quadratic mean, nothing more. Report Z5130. 22.6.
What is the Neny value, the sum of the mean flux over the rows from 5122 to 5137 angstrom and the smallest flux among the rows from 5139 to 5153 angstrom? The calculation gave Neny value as 43.0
